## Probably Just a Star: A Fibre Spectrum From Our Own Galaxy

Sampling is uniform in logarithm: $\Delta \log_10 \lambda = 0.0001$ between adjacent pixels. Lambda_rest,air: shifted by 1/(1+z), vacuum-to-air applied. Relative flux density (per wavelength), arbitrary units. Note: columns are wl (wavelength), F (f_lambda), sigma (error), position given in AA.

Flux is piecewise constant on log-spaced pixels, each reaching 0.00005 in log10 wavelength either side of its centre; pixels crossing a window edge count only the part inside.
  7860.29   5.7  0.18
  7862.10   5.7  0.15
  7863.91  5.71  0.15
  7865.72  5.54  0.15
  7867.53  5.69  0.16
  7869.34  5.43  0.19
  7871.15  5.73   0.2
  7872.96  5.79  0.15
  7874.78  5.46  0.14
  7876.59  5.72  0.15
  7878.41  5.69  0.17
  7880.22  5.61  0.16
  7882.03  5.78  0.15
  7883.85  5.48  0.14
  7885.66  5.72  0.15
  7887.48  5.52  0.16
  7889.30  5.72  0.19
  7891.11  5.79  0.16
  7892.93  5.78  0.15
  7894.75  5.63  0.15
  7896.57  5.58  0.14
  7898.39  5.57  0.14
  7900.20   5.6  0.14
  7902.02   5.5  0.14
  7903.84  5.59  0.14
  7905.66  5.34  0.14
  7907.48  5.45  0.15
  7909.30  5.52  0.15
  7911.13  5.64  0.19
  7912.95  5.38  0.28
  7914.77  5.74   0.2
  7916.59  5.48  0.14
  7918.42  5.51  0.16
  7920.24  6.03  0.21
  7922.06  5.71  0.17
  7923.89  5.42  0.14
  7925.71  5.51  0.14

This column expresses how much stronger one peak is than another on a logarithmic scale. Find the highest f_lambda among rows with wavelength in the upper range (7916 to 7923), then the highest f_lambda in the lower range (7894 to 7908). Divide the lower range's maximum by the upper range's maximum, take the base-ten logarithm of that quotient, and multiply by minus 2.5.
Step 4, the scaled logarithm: 0.075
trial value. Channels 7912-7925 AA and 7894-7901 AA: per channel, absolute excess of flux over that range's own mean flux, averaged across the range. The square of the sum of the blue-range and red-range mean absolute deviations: 0.042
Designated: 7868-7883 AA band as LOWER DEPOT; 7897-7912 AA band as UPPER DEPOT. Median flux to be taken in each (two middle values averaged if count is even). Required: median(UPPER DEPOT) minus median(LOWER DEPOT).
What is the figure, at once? -0.16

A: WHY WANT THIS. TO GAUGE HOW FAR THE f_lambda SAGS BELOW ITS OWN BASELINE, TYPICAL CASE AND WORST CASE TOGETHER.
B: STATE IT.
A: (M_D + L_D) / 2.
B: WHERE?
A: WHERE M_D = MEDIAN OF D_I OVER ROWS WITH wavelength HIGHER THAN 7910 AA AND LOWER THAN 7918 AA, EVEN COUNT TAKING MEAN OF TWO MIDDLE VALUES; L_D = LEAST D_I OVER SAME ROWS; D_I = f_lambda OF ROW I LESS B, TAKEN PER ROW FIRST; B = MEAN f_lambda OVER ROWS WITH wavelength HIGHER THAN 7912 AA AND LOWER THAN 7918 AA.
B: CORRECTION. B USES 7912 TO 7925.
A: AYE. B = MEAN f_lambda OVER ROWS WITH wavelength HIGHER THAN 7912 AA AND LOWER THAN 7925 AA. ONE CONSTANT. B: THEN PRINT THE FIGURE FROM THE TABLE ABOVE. -0.14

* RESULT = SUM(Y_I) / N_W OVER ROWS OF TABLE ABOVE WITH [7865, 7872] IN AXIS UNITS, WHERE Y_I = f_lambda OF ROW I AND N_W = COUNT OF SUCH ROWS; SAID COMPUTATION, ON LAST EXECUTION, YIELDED 5.60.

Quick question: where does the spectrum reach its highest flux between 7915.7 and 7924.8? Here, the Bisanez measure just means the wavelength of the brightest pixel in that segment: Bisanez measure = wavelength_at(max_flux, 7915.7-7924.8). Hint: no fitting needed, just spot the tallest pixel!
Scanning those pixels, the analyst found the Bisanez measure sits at 7920.24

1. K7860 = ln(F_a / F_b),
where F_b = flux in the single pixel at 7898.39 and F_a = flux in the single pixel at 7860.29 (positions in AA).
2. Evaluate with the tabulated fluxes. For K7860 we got 0.023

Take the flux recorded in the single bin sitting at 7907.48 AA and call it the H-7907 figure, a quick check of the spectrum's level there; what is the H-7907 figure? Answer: 5.45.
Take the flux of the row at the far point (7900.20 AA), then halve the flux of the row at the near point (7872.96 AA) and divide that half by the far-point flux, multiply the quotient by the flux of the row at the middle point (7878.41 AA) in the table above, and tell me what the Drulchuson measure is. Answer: 2.94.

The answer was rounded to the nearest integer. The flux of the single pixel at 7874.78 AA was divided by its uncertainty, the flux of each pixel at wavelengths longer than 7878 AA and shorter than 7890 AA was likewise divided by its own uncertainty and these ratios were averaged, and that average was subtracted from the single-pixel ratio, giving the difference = 3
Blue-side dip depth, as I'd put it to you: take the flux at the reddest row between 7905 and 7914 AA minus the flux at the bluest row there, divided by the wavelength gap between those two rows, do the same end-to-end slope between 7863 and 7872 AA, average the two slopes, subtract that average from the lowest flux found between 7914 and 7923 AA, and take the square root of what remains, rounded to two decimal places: 2.34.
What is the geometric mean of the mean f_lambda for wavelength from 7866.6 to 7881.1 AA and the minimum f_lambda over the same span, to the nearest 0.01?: 5.53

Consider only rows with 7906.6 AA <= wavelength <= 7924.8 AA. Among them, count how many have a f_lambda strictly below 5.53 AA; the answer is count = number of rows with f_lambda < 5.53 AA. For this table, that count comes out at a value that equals 6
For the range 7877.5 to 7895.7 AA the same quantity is 2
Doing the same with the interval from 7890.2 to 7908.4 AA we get 3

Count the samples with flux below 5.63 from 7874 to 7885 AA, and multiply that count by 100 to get 300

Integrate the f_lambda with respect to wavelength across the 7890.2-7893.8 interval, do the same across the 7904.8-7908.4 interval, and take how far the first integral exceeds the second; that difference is 1.4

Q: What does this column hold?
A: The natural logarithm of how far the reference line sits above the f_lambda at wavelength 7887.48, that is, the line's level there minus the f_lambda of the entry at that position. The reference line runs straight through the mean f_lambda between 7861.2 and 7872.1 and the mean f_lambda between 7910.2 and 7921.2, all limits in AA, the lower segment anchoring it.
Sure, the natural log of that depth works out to -2.2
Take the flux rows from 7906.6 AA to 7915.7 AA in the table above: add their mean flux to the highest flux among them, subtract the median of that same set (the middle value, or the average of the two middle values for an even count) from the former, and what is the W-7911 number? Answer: 5.77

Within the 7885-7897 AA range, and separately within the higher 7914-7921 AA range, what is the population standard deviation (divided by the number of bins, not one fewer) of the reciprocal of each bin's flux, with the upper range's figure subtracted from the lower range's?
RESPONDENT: -0.0037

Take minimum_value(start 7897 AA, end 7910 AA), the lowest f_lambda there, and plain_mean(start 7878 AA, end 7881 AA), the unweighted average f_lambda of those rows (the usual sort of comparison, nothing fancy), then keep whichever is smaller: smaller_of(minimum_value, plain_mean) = 5.34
